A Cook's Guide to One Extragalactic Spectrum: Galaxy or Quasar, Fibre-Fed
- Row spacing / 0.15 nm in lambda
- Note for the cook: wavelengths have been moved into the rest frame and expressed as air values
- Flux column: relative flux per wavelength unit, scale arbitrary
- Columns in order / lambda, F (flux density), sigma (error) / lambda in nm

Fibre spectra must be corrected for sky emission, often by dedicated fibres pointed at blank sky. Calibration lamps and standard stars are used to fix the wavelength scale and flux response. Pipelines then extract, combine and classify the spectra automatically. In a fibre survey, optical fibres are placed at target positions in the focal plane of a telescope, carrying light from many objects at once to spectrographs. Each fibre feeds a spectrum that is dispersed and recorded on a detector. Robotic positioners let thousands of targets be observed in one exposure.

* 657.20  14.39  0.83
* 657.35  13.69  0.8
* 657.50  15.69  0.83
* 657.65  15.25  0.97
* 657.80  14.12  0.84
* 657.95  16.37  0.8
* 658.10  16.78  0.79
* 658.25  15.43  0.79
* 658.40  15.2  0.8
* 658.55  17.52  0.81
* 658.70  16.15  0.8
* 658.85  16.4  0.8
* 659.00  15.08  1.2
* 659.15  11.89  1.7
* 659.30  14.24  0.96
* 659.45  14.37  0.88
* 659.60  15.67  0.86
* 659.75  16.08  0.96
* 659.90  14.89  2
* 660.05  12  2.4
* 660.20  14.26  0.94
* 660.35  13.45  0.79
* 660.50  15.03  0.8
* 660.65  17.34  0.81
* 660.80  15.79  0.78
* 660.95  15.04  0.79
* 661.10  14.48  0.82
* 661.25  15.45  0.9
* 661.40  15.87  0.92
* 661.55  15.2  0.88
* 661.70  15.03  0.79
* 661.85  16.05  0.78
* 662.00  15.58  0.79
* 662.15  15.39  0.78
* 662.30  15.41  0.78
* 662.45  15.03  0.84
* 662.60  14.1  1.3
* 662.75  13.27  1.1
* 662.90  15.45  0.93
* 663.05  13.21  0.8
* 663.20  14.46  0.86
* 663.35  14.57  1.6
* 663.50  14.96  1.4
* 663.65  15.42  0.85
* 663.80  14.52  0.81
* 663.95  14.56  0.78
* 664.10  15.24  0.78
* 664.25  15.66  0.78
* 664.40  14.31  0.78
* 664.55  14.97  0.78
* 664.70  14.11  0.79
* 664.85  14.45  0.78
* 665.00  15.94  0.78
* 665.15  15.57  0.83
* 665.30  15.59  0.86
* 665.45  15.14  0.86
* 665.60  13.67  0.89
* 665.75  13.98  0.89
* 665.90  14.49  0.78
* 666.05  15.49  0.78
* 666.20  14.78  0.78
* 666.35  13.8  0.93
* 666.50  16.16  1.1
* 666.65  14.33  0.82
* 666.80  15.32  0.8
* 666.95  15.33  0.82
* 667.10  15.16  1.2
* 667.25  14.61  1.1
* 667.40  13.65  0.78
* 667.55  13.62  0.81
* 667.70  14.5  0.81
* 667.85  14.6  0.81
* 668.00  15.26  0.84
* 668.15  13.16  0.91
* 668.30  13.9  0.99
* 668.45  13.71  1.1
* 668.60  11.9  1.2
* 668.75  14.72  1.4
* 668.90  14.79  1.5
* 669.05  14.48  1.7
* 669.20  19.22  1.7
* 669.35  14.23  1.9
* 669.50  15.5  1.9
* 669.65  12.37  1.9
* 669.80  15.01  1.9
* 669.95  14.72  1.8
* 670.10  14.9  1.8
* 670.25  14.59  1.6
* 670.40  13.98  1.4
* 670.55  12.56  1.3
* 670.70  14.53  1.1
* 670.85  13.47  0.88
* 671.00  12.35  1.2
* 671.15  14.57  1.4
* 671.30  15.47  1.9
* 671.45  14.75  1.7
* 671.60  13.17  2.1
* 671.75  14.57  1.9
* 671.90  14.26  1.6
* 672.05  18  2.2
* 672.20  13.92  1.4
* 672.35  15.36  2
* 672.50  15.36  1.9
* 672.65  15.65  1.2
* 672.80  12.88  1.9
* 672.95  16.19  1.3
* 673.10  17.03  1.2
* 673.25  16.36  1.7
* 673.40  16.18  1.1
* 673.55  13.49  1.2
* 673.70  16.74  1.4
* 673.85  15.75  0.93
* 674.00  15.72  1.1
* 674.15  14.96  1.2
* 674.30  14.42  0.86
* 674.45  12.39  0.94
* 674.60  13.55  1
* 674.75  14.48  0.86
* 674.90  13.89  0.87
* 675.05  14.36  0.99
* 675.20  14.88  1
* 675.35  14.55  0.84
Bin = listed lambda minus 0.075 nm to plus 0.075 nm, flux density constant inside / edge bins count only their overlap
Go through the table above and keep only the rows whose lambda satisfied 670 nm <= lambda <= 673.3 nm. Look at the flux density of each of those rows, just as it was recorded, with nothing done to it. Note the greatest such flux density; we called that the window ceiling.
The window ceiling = 18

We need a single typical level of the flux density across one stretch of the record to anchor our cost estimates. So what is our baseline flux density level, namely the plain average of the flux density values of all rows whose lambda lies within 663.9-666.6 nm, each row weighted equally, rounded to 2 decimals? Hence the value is 14.88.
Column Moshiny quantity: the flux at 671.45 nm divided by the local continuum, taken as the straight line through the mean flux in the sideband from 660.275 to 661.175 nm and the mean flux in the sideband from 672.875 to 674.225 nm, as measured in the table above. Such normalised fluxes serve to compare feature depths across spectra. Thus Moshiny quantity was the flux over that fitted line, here 0.94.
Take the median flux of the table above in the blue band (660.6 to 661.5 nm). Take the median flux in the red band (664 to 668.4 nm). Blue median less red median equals 1.0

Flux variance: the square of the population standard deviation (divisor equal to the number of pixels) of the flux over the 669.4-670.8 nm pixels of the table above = 1.0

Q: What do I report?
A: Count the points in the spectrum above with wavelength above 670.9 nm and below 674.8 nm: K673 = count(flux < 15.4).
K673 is 16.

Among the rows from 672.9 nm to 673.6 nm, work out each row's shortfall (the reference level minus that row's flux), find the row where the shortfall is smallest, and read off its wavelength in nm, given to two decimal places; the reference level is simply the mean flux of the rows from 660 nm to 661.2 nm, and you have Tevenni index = 673.10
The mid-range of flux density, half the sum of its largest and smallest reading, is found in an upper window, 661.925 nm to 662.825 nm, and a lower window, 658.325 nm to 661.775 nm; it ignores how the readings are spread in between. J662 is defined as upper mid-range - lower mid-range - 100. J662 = -100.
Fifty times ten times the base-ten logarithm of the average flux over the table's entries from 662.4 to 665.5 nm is 584.9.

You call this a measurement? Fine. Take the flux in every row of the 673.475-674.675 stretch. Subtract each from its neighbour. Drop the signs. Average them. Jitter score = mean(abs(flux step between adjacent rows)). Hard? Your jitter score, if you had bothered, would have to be 1.3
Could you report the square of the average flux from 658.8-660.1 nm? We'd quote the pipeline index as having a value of 211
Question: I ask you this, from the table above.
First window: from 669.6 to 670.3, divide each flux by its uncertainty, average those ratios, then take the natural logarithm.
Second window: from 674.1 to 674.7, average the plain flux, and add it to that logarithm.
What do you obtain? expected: 15.9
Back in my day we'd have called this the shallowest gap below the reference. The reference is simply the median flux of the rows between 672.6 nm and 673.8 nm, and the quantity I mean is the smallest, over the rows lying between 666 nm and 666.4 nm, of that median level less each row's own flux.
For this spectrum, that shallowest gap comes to 0.7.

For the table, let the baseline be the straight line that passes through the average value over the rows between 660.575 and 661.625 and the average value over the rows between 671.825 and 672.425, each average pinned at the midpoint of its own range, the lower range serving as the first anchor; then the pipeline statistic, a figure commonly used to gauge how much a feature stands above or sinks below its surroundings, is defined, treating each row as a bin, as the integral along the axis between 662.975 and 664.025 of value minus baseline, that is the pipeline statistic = -1.1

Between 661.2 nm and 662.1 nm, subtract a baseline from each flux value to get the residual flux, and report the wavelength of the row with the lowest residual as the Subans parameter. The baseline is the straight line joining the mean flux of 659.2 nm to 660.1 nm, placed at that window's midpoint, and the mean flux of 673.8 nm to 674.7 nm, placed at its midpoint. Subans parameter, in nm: 661.70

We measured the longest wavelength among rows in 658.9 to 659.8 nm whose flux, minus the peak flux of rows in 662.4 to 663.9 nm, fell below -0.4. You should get 659.45 nm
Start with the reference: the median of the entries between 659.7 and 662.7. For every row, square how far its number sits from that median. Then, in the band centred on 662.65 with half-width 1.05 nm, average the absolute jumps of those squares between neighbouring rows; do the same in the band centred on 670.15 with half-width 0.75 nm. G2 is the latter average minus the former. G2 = 2.2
